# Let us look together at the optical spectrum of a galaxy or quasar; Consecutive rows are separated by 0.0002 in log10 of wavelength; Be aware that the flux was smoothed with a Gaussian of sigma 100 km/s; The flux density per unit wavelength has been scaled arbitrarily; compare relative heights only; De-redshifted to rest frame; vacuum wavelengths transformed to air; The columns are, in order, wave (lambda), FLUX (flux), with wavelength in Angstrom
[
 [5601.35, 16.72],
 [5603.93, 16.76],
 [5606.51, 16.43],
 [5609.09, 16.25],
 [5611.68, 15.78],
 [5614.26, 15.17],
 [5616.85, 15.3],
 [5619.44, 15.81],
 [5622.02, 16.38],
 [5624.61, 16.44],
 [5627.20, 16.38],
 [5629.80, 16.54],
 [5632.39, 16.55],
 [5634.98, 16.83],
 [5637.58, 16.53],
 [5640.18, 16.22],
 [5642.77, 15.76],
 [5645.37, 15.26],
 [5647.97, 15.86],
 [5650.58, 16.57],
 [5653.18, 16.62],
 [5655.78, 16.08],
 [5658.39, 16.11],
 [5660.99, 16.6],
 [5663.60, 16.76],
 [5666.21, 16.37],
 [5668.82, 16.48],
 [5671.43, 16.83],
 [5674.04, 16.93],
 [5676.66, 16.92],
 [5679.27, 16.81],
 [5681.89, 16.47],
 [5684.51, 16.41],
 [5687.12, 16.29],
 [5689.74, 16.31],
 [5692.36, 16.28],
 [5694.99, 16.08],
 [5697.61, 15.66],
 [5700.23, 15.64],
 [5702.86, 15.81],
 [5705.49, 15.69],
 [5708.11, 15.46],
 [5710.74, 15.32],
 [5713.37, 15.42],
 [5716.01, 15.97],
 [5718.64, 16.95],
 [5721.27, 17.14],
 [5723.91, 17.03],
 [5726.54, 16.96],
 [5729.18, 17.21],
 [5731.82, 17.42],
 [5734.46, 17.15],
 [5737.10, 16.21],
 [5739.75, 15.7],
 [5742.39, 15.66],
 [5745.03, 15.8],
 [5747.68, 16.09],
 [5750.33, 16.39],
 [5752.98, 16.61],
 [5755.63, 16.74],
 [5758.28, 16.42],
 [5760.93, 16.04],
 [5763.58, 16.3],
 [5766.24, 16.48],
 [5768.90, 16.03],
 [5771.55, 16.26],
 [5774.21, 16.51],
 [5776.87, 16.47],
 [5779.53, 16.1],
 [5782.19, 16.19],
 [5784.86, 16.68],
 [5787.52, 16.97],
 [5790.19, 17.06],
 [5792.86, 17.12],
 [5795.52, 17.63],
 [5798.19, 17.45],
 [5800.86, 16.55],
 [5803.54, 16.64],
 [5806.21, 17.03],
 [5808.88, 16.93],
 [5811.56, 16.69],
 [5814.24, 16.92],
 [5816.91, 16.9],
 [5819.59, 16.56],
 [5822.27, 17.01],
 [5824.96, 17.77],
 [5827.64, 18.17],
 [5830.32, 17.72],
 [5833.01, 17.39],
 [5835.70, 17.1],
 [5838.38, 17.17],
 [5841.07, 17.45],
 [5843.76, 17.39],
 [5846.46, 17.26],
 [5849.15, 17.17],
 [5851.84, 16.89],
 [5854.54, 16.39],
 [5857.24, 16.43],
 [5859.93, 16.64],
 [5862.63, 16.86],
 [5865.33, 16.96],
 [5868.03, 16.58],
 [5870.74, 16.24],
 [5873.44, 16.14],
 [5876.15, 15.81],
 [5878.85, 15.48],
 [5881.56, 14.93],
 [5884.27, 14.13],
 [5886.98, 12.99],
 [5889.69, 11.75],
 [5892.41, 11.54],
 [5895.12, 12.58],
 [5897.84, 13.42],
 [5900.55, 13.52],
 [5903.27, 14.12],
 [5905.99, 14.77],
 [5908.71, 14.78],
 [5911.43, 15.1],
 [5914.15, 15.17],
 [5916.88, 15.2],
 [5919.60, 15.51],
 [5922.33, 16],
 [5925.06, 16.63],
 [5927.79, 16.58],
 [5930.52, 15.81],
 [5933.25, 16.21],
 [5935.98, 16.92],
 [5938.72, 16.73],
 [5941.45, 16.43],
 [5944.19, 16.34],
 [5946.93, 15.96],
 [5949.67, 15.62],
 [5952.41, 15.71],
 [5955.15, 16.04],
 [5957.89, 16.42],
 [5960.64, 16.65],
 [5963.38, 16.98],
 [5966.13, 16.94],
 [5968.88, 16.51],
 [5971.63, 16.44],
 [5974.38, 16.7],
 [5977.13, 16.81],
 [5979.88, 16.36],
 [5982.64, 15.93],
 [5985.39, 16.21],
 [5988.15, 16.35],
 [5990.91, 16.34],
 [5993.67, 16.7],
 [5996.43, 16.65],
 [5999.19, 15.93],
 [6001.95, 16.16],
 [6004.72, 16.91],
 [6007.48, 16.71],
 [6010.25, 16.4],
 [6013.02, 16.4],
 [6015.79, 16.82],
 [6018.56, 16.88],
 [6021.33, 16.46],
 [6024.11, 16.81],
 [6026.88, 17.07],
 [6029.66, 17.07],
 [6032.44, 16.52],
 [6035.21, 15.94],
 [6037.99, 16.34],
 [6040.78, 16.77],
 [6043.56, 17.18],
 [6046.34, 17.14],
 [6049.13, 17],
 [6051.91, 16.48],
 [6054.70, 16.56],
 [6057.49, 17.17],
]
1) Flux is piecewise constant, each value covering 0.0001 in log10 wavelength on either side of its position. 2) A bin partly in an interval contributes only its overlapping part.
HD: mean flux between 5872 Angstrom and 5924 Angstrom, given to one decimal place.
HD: 14.4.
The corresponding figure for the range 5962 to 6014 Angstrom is 16.5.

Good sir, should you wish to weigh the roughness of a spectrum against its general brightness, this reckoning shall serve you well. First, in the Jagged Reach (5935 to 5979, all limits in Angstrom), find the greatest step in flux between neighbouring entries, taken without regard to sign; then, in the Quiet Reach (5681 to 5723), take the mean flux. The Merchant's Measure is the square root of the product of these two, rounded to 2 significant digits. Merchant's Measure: 2.6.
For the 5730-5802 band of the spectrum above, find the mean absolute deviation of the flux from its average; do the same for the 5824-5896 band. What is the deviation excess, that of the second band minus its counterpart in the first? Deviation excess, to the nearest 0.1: 1.0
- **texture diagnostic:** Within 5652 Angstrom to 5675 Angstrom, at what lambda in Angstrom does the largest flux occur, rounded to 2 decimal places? 5674.04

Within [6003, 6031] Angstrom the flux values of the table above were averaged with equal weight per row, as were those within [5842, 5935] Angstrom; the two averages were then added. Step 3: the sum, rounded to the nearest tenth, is 32.1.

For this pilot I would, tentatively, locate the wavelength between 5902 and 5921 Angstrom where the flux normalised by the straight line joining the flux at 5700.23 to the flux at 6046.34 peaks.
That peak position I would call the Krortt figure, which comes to 5919.60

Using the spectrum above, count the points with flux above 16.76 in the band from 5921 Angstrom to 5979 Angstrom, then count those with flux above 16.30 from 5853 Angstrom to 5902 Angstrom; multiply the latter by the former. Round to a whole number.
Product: 24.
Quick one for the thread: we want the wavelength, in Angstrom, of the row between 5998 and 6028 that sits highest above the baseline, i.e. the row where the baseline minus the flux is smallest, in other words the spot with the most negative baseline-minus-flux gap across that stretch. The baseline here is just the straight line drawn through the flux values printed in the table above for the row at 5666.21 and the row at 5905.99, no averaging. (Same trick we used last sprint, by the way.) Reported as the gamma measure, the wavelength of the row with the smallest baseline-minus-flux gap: 6026.88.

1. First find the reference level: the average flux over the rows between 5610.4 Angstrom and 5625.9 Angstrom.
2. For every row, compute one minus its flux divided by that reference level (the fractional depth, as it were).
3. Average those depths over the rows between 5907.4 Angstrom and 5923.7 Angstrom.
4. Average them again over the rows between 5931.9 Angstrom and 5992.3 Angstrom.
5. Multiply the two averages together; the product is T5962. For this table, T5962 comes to -0.0012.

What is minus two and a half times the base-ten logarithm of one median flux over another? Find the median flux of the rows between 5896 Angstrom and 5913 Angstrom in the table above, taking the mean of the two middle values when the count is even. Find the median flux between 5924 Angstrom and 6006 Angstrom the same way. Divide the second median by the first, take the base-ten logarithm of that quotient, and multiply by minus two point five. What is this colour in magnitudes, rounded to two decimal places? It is -0.14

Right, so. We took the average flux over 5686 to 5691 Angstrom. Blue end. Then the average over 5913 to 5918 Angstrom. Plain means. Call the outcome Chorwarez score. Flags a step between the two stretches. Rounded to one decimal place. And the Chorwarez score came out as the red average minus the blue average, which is -1.1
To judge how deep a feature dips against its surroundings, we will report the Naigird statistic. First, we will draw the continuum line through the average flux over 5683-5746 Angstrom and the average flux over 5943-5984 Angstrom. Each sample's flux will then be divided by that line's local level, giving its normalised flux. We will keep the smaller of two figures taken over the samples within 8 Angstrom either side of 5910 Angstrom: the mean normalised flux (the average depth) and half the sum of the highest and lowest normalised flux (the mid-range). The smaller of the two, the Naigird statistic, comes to 0.90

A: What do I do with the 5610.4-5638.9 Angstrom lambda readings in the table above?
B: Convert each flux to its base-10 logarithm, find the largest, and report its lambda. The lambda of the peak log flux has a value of 5634.98 Angstrom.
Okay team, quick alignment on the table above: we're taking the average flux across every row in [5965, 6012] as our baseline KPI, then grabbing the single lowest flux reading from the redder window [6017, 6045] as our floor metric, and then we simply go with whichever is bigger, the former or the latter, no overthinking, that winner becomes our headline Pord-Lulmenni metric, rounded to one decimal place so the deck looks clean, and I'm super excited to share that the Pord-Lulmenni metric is 16.5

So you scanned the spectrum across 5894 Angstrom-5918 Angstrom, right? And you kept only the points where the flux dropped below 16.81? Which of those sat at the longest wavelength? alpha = 5916.88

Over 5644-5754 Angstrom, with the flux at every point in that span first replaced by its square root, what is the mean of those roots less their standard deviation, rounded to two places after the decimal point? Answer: 3.97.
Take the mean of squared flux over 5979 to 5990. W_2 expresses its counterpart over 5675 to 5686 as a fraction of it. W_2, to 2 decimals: 1.06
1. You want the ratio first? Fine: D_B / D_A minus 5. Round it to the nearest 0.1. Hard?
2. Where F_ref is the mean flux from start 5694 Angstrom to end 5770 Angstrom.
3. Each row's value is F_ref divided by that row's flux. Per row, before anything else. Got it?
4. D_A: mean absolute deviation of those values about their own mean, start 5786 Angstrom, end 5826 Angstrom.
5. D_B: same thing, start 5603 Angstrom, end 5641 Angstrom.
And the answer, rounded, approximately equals -3.3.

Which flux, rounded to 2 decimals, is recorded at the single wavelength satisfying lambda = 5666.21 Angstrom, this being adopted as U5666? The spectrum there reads 16.37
